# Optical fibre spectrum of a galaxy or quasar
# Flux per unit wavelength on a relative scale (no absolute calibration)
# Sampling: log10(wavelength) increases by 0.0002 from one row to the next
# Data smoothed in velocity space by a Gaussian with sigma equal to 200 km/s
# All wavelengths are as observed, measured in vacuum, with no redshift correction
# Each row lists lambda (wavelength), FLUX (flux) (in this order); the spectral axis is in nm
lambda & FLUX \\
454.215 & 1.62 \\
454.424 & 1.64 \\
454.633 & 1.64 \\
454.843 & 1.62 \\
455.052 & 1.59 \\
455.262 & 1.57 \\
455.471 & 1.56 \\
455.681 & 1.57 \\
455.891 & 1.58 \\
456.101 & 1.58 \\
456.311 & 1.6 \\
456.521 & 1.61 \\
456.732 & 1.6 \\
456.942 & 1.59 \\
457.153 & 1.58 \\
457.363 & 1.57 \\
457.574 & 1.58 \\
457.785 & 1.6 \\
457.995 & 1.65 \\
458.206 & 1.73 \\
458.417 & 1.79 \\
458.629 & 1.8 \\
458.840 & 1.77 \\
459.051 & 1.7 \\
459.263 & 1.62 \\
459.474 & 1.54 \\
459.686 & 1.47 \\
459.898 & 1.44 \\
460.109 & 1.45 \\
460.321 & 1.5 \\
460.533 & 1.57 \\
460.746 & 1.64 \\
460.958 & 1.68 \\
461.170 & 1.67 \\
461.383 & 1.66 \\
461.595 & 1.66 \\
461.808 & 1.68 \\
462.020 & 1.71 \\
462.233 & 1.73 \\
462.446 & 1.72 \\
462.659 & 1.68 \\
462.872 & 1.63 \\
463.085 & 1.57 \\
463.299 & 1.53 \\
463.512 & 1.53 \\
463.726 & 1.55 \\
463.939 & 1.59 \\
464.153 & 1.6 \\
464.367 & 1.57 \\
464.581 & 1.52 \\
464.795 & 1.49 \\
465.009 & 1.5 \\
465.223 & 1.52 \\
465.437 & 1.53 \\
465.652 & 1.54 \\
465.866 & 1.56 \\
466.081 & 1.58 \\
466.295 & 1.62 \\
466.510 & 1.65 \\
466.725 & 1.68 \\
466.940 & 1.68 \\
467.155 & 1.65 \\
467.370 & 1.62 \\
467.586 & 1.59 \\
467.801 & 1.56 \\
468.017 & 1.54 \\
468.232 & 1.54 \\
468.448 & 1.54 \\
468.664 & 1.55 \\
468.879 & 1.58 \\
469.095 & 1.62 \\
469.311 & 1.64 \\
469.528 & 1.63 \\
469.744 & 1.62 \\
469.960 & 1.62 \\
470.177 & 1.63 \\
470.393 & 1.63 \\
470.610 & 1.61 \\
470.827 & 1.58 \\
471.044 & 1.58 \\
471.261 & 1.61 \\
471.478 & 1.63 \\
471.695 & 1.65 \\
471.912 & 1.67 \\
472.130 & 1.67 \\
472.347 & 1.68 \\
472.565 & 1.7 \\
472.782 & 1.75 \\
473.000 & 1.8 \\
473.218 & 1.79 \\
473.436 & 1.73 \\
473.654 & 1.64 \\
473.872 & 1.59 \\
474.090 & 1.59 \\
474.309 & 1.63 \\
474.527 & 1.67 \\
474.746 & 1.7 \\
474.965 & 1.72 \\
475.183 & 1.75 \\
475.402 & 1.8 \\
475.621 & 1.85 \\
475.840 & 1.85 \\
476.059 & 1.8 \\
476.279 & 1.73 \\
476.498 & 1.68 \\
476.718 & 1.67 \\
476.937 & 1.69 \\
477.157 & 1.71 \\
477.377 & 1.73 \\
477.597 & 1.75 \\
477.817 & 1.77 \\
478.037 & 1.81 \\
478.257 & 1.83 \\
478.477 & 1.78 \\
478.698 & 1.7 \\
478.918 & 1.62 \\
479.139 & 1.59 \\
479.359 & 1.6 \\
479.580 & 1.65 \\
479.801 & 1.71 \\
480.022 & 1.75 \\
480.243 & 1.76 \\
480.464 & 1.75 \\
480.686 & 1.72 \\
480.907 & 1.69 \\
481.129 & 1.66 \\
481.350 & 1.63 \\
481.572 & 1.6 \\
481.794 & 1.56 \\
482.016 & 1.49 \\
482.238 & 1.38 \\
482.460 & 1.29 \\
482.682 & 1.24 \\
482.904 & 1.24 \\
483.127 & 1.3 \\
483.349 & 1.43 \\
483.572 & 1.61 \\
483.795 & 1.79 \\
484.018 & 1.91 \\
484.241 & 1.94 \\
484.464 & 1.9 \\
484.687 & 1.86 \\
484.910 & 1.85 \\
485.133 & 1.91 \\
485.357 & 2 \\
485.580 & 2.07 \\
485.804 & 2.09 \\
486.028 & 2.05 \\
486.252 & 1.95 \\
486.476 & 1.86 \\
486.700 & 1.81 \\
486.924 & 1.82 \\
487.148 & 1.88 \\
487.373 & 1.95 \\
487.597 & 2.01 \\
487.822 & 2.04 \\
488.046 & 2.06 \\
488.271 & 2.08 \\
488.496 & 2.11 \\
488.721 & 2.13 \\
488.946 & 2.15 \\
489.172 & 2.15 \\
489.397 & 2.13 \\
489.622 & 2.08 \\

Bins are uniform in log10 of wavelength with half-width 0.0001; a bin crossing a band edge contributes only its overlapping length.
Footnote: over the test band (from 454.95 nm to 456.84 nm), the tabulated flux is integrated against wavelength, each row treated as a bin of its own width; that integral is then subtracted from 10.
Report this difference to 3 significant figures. 7.01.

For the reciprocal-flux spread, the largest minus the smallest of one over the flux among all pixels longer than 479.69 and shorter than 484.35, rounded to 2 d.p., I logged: 0.29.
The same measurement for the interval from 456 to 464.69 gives 0.14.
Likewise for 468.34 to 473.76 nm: 0.09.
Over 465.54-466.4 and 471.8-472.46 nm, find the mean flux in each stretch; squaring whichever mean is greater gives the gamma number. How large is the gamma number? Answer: 2.8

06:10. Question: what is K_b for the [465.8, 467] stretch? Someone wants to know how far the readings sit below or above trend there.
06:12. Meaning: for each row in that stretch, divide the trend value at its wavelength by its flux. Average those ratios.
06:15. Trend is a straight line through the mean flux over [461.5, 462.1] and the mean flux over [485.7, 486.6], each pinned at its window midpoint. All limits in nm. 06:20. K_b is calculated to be 1.07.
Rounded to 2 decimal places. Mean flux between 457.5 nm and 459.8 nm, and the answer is 1.66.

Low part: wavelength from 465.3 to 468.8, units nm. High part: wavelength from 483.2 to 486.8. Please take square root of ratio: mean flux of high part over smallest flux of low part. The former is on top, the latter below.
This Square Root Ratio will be 1.11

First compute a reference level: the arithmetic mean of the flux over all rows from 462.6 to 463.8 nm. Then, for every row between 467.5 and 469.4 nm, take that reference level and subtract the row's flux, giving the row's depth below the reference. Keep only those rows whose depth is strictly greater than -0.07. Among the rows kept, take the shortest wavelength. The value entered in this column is 467.586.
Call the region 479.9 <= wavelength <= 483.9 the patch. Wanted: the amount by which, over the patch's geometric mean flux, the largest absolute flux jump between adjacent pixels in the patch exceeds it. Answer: -1.36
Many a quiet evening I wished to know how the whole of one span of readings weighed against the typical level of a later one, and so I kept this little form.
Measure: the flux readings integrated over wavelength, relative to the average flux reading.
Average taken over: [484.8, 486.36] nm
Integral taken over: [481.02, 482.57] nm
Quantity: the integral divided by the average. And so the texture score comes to 1.18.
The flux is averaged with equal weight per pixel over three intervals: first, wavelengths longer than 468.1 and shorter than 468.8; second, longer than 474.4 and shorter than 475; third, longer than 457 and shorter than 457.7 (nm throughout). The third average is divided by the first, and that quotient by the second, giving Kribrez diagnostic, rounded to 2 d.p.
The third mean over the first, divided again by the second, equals 0.60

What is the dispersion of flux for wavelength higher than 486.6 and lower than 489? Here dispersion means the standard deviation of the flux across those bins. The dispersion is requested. 0.12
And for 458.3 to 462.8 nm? 0.11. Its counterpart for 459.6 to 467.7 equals 0.08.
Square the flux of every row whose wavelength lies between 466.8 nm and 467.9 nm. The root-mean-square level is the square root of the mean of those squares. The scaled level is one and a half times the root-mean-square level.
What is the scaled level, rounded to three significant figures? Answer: 2.43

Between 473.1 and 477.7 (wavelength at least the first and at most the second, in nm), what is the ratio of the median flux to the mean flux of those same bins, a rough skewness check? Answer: 1.00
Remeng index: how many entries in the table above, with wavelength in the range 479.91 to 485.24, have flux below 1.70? 13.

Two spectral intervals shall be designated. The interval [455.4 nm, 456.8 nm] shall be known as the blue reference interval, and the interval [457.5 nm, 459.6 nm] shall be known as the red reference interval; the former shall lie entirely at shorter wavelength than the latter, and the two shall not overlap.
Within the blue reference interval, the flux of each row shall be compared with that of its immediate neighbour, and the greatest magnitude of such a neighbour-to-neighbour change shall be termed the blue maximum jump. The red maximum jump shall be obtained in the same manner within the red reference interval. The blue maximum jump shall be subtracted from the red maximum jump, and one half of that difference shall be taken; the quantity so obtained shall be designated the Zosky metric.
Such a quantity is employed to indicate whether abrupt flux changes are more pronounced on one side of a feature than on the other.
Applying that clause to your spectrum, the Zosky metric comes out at 0.03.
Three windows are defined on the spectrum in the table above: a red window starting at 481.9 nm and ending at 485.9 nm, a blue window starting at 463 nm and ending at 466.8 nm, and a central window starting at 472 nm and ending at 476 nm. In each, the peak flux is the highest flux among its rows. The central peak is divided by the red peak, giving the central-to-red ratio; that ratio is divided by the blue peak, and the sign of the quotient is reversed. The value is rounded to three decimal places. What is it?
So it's -0.527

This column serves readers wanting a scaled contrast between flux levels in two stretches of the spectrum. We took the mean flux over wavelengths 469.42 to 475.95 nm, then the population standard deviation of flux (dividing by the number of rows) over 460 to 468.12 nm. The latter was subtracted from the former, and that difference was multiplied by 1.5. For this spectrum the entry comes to 2.4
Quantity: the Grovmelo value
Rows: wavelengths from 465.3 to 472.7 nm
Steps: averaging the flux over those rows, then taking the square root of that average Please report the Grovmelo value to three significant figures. 1.27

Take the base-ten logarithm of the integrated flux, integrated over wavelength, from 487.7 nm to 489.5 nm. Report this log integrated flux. 0.579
